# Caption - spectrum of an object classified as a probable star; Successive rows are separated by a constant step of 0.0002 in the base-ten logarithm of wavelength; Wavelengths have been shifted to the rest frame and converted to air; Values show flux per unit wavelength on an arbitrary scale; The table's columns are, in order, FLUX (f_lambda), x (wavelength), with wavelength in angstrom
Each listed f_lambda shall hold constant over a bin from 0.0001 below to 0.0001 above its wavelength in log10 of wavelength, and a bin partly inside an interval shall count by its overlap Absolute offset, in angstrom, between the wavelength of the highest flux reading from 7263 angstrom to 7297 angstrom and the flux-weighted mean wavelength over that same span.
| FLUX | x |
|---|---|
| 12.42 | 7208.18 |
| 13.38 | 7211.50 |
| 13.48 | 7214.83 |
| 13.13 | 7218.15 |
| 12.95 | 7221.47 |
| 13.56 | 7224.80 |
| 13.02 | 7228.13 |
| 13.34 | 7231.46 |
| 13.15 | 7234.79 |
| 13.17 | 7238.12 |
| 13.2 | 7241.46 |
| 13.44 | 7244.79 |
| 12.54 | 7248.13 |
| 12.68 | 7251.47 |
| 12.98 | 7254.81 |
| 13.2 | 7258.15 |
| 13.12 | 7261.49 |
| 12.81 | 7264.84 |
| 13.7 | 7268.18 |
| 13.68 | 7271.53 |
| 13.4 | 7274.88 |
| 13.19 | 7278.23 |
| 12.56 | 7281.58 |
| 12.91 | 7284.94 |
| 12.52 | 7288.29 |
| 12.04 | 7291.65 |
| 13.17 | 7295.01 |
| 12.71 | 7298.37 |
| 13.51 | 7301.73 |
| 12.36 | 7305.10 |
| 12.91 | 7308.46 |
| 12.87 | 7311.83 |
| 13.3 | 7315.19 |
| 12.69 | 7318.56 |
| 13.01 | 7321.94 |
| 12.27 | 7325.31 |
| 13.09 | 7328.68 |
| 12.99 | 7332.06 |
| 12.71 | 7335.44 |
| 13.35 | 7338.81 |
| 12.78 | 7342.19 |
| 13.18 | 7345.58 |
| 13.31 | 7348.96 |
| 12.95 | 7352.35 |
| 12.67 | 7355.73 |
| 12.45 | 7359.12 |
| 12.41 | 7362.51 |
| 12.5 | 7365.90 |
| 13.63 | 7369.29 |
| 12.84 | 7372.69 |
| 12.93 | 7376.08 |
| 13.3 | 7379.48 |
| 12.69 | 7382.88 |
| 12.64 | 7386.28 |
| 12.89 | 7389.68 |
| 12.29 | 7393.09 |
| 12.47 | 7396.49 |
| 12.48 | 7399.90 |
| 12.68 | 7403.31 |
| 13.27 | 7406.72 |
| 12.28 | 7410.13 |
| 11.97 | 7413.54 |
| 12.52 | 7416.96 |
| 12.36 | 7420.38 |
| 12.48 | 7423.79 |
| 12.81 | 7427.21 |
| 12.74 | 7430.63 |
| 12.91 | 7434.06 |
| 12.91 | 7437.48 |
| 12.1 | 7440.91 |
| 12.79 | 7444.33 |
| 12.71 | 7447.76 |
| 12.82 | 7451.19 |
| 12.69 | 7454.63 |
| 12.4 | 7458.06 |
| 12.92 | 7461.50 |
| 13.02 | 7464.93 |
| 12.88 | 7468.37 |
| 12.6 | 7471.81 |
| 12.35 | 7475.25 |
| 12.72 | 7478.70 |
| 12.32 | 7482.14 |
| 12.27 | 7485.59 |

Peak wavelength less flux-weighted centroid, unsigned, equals 11.5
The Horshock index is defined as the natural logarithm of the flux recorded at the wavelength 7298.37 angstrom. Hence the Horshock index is 2.54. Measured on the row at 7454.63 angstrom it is 2.54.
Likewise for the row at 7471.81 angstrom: 2.53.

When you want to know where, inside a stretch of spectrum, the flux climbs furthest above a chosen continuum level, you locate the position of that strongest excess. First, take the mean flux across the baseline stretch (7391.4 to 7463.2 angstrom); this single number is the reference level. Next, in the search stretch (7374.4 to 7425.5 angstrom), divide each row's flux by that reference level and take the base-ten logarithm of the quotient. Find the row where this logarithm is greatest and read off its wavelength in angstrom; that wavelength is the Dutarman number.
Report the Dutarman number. 7379.48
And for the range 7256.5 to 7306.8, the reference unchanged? 7268.18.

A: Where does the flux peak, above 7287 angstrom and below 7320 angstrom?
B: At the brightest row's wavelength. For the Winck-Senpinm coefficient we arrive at 7301.73 angstrom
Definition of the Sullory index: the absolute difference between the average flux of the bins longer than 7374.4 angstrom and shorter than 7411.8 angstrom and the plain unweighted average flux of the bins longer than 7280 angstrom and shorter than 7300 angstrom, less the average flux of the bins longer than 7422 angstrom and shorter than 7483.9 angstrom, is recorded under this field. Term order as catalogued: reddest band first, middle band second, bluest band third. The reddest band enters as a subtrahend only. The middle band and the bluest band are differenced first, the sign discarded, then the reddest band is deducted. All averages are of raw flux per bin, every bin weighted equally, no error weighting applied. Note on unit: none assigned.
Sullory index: -12.6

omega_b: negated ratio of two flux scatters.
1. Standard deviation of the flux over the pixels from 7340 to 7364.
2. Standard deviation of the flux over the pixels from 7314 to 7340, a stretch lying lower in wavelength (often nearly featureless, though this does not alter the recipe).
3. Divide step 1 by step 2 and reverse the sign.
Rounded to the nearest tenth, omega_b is -1.0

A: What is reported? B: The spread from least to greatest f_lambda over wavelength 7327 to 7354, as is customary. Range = 0.64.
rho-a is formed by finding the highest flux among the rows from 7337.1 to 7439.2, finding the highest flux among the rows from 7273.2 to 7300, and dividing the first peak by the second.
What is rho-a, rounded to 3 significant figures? 1.02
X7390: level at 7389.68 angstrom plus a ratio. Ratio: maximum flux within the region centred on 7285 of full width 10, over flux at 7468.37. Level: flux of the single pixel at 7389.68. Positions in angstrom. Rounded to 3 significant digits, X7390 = 13.9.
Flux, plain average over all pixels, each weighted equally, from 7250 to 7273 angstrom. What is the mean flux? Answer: 13.2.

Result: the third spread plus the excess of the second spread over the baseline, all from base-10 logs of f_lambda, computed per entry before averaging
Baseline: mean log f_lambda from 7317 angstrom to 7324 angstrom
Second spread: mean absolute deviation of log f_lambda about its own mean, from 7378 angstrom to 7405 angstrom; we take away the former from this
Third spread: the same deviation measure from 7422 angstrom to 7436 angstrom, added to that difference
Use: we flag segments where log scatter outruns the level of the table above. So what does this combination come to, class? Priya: -1.10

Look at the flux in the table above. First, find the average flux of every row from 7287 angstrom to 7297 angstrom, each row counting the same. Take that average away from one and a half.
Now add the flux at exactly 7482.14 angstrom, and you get 1.2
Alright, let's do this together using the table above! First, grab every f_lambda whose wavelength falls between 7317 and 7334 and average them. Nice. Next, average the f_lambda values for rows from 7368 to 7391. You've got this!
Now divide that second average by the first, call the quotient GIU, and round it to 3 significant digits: 1.01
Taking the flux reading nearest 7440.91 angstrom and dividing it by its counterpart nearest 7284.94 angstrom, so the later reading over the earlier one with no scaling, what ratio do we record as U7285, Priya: 0.94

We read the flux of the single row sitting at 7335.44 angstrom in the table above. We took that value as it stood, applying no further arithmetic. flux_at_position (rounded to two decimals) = 12.71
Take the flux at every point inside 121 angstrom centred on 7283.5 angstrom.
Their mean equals 13.00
